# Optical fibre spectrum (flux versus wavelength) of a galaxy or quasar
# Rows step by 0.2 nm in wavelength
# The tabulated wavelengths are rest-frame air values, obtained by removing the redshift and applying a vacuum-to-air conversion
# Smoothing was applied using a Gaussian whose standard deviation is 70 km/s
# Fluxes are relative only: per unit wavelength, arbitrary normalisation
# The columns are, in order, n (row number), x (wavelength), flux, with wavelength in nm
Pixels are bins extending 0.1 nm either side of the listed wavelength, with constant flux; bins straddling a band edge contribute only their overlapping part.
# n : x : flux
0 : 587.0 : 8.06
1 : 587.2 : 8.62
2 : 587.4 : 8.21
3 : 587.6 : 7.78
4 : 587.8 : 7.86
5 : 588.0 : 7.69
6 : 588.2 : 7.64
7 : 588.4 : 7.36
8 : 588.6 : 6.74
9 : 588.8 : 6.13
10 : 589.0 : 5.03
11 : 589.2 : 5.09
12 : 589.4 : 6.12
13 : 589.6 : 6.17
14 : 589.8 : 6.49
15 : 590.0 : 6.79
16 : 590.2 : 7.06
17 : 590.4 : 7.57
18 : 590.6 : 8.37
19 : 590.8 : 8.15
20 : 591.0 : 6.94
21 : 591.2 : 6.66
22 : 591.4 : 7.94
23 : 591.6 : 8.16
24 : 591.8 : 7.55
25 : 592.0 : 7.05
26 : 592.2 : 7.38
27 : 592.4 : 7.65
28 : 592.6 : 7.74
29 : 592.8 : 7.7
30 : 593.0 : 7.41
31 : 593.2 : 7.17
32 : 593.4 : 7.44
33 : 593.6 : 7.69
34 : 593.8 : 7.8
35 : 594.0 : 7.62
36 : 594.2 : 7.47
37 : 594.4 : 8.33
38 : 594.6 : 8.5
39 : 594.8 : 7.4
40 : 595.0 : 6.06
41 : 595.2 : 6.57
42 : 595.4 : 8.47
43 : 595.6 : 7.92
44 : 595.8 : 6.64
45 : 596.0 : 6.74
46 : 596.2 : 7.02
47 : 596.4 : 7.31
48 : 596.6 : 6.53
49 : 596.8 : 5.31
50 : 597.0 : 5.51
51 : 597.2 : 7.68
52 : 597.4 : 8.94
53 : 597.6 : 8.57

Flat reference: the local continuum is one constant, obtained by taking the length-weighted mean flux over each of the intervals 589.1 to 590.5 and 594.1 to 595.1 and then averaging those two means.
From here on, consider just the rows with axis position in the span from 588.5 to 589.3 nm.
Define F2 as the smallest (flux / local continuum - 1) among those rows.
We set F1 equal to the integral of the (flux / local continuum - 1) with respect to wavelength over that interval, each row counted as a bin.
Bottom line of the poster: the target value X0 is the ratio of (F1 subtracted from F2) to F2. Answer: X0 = 0.5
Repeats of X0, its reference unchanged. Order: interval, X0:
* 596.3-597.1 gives 0.6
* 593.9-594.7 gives -0.7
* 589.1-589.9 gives 0.6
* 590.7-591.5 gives 1.9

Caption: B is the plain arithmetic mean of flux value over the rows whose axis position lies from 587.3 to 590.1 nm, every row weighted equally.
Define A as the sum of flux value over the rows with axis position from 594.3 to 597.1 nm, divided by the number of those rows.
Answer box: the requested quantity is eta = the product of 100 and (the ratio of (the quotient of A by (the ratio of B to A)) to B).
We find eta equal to 107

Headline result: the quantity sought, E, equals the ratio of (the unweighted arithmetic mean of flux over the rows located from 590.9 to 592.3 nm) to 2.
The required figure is 3.69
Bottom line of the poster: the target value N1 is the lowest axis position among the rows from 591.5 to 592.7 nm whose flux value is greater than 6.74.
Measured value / 591.6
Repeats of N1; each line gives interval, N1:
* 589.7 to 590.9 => 590.0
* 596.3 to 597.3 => 596.4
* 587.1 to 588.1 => 587.2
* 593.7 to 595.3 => 593.8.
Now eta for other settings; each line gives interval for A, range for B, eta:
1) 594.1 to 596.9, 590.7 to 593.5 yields 91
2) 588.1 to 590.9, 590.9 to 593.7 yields 82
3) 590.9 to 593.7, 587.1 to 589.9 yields 116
